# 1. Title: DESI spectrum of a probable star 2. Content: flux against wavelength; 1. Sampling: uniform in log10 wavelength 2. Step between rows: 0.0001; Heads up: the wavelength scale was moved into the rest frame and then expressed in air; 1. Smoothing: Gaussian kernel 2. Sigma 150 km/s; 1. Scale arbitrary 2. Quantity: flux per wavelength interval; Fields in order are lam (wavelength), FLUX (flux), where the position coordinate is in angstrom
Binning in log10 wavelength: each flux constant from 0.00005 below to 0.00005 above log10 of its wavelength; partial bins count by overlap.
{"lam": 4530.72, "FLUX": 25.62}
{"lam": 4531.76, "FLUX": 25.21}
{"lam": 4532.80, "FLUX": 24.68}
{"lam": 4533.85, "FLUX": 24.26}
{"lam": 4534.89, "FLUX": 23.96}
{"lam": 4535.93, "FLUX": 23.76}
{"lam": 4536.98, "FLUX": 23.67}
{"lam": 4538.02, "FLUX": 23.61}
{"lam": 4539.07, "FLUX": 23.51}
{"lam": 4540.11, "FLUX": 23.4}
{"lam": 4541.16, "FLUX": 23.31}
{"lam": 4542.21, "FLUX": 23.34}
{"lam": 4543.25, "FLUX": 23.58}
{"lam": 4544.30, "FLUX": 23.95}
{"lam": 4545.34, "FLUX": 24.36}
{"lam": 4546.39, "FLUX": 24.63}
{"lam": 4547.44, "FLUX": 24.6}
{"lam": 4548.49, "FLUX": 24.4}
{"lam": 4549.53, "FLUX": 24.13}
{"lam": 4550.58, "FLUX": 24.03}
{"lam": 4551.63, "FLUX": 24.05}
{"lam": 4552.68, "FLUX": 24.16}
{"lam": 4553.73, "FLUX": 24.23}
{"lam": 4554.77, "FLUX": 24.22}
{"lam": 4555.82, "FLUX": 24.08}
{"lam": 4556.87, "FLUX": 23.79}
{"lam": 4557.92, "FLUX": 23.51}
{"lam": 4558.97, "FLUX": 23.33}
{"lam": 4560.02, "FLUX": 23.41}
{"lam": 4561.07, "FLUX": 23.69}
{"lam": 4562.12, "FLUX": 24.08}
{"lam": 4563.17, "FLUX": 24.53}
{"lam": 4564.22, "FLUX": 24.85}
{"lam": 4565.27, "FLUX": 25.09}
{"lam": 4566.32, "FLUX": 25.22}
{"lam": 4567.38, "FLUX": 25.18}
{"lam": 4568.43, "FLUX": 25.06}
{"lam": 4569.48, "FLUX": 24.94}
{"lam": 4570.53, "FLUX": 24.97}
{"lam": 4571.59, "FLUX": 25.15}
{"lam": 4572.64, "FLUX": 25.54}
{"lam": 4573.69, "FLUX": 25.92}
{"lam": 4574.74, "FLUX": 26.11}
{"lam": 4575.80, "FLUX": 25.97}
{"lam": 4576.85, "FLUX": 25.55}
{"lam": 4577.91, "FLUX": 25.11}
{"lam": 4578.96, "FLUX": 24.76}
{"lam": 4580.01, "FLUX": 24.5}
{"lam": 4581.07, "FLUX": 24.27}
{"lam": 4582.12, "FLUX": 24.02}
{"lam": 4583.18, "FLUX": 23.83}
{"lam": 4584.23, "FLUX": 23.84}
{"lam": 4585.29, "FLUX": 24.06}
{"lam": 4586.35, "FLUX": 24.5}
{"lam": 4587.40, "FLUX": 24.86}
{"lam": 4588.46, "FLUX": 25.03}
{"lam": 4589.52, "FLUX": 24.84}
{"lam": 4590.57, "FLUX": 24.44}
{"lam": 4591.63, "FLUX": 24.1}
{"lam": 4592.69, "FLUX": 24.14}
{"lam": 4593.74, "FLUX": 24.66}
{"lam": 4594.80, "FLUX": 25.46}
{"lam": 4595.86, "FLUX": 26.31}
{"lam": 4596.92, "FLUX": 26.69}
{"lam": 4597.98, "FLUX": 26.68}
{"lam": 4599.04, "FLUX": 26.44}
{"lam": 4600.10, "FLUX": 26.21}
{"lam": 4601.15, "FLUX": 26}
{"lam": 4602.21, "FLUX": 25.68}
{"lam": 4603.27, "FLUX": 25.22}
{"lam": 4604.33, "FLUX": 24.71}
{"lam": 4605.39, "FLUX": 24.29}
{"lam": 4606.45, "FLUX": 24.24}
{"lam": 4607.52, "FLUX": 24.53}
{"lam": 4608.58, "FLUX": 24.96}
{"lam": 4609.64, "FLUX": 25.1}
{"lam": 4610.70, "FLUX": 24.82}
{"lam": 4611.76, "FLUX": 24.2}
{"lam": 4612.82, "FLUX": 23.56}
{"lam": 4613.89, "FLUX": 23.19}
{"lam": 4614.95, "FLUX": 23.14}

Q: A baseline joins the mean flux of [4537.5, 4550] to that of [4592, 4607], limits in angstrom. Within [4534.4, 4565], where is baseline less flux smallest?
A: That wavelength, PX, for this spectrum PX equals 4546.39 angstrom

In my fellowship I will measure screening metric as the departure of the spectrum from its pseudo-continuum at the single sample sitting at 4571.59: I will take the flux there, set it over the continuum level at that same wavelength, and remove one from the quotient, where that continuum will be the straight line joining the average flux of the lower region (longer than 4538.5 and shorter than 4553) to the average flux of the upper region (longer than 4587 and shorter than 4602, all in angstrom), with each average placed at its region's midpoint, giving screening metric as 0.017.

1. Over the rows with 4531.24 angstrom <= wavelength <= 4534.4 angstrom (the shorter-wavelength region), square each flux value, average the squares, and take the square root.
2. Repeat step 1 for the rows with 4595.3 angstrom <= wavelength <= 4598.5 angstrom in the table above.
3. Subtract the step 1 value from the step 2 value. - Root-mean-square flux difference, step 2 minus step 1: 1.8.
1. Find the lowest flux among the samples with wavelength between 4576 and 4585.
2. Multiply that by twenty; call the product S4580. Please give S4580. 477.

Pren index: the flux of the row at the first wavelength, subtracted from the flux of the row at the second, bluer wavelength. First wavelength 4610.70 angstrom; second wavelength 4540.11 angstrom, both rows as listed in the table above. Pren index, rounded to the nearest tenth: -1.4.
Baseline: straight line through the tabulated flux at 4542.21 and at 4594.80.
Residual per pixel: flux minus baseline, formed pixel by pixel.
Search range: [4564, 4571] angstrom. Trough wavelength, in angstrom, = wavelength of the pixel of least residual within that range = 4570.53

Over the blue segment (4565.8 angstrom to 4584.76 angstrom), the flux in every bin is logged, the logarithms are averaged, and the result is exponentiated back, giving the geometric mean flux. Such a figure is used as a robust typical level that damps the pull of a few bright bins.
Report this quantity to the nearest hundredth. 24.99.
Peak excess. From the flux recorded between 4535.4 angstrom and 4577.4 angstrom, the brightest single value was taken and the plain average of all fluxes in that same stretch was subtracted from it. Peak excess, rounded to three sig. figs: 1.74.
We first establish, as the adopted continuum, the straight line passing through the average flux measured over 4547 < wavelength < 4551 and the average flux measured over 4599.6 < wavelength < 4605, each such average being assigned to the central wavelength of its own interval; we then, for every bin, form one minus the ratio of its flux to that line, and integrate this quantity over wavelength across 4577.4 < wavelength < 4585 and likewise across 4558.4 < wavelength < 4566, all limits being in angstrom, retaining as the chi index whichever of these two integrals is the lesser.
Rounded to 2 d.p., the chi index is 0.14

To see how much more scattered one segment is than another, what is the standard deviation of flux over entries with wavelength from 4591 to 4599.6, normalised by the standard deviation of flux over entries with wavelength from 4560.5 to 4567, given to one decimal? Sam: 1.9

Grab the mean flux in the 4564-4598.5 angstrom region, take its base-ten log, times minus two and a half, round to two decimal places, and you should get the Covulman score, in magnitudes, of -3.50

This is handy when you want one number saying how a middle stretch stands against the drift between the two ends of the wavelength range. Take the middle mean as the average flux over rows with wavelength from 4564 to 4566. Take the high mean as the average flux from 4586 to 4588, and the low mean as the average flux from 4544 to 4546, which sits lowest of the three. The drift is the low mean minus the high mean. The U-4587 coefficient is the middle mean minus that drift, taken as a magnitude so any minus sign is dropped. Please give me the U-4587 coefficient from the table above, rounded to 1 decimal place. 25.5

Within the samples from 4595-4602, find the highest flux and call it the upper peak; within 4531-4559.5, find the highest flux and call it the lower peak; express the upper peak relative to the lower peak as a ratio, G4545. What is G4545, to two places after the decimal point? 1.06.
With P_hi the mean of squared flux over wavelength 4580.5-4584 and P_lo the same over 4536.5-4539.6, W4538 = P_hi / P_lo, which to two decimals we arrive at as 1.04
